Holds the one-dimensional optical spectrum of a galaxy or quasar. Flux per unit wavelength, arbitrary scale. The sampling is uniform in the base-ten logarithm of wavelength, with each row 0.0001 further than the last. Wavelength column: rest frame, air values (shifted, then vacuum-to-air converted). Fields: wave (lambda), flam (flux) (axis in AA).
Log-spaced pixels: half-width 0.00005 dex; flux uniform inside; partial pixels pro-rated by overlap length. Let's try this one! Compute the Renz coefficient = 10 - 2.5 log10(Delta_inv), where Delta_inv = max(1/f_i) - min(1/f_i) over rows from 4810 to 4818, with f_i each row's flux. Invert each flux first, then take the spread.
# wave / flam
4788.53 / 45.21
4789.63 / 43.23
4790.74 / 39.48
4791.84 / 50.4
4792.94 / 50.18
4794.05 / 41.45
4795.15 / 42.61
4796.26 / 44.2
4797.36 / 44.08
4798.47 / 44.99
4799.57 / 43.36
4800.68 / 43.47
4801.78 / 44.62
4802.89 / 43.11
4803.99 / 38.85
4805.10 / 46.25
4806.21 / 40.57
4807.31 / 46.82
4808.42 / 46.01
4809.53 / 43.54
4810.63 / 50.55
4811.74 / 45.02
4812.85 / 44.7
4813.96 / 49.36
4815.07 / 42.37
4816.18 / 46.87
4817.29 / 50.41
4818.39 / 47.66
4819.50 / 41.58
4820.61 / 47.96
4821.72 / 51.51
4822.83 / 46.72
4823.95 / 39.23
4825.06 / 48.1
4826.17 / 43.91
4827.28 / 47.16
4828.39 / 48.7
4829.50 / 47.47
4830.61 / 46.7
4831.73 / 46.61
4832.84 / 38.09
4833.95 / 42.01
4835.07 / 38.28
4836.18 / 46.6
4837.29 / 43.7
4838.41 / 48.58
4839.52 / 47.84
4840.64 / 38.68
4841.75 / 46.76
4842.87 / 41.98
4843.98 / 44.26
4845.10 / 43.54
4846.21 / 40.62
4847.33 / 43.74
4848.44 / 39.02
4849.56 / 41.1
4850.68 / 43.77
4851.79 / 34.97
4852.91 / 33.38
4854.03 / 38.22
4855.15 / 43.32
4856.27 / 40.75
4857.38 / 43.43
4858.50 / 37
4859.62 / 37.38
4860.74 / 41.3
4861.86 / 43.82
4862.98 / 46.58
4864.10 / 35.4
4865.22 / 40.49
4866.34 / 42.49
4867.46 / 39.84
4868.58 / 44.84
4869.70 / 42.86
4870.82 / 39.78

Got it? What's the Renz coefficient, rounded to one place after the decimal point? 16.0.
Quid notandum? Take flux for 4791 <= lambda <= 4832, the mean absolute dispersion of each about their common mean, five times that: 13.3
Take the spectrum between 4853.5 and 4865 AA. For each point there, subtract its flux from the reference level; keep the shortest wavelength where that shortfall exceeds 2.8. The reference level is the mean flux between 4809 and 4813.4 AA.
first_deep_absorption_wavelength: 4854.03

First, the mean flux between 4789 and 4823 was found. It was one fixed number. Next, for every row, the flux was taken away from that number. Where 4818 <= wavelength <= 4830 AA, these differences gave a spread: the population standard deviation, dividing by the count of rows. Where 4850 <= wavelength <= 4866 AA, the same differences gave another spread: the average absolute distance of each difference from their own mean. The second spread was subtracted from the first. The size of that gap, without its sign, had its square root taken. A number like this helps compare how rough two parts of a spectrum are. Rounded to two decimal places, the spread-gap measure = 0.23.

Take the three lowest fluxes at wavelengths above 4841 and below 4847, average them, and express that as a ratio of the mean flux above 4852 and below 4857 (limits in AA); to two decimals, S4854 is 1.08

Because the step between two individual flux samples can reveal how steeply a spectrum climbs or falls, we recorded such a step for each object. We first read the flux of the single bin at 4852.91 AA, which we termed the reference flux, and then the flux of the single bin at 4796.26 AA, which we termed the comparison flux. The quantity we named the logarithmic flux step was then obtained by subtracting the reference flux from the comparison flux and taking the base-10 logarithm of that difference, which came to 1.0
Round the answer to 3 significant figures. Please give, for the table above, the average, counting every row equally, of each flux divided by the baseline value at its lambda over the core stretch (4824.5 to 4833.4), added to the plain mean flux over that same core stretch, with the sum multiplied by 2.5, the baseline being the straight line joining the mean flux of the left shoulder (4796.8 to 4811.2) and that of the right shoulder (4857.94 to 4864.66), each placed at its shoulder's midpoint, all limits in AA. 117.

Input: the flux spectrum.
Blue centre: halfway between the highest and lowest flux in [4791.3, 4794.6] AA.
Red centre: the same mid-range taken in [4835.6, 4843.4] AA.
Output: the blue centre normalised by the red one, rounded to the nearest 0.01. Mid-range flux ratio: 1.05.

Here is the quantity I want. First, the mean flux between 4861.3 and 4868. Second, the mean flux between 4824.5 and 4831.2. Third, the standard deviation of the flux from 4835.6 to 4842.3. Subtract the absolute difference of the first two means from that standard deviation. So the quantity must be -2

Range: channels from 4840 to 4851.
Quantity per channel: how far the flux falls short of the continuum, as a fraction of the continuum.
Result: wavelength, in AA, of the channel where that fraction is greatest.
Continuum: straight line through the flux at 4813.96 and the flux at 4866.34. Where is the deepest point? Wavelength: 4840.64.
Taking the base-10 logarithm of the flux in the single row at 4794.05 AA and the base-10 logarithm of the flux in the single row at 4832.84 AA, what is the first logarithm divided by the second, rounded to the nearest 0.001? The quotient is 1.023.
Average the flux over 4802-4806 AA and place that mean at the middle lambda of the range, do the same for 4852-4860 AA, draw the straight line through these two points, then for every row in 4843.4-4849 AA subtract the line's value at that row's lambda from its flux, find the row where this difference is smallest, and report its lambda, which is 4848.44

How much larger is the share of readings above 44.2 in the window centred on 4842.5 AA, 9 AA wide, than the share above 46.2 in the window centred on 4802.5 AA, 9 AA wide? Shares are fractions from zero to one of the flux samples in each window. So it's 0.4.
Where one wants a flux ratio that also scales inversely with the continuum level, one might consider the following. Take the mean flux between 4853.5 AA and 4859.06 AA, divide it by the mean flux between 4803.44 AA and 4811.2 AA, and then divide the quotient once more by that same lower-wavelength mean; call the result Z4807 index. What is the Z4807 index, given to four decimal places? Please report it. 0.0203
